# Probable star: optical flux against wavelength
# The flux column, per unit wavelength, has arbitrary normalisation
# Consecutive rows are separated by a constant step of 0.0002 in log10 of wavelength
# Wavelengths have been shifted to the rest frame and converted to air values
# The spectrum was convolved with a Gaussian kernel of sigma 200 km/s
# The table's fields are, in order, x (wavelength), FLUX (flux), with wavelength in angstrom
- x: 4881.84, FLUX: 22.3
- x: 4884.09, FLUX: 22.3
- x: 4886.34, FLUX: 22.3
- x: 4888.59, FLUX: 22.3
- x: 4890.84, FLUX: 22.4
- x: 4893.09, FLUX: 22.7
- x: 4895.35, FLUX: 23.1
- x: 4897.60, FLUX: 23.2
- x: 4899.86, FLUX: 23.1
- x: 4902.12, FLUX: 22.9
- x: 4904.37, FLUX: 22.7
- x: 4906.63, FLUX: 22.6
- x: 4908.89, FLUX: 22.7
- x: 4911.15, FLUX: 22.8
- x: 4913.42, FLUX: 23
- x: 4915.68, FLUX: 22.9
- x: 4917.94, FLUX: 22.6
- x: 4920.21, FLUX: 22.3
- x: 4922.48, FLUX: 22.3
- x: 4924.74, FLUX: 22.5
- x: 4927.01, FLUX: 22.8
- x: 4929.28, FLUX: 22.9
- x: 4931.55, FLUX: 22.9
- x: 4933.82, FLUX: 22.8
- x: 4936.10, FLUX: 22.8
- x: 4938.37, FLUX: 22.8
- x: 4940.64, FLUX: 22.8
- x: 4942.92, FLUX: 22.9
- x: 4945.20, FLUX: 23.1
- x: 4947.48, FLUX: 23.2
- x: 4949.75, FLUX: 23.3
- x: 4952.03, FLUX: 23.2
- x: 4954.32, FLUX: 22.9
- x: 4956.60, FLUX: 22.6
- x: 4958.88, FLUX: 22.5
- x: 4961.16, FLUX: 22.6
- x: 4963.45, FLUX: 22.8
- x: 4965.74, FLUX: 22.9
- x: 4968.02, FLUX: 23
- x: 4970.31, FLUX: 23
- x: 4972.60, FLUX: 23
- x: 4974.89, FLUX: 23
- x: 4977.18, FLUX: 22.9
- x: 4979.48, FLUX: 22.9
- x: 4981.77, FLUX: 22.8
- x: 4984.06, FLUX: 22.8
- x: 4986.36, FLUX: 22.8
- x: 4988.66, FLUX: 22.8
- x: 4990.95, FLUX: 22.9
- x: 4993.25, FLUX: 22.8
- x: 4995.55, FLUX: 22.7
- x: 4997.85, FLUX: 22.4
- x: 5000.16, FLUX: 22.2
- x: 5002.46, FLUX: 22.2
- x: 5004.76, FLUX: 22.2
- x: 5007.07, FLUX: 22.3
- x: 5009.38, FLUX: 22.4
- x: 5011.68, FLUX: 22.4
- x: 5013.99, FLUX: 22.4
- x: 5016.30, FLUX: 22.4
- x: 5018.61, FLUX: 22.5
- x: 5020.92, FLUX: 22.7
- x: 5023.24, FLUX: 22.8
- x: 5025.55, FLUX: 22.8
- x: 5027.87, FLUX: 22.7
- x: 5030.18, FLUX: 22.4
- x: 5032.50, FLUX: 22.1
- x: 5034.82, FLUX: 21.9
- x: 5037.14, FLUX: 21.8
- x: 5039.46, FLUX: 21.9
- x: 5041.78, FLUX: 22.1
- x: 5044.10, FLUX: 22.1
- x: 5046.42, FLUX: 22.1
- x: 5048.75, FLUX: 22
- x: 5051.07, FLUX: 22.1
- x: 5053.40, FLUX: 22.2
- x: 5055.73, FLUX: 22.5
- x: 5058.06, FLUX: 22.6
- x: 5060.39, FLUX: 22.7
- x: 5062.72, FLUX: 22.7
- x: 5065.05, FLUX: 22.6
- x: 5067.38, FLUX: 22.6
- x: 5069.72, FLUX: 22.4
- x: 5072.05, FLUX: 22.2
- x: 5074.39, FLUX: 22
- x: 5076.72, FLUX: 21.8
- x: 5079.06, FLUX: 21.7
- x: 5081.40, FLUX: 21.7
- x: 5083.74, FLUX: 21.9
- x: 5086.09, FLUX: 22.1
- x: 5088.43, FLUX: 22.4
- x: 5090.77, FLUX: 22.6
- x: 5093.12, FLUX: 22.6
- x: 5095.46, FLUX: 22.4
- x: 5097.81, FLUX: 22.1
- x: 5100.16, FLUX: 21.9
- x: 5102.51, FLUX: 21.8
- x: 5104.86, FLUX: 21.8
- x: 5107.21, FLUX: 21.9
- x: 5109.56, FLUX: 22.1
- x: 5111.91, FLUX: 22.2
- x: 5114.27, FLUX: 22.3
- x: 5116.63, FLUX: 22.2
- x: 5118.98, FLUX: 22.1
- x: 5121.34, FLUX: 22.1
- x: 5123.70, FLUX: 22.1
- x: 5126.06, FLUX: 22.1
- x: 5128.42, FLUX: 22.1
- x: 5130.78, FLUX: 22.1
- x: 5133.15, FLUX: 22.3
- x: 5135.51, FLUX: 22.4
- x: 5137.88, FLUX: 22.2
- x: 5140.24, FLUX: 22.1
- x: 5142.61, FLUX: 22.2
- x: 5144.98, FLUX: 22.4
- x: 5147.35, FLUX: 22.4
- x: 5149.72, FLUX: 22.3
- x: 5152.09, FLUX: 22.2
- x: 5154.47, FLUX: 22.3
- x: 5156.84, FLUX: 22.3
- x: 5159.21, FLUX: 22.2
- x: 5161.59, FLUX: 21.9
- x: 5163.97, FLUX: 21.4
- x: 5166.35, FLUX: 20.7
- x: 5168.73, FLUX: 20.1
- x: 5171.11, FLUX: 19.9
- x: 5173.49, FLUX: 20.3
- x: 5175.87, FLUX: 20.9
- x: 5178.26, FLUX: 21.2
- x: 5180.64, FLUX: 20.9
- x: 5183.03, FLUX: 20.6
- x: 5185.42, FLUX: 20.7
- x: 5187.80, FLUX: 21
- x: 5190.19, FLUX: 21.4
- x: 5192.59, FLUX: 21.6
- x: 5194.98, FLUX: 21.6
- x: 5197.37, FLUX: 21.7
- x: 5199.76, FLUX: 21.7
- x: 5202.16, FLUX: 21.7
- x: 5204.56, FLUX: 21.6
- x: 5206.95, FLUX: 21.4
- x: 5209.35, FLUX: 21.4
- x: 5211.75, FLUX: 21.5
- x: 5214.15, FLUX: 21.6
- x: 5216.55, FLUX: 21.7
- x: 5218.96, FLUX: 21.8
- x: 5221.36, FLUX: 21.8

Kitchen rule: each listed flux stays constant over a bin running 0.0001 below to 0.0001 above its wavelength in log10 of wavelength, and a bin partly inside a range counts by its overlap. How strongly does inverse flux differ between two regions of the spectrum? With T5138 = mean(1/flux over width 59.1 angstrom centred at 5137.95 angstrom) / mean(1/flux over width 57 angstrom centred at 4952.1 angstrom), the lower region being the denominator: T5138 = 1.04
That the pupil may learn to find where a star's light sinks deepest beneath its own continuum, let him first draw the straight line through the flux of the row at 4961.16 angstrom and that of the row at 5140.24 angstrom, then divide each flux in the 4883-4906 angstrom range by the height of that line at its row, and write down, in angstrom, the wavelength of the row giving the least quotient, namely 4884.09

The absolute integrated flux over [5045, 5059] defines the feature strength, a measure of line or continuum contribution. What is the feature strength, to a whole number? 311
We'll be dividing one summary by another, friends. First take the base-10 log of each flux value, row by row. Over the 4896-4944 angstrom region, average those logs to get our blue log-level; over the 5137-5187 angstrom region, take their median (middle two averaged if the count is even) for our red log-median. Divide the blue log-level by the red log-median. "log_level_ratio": 1.01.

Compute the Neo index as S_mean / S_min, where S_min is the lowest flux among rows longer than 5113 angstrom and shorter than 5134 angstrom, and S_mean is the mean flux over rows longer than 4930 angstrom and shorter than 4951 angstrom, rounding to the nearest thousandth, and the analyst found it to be 1.039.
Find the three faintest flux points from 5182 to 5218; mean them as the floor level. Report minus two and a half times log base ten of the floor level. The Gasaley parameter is -3.29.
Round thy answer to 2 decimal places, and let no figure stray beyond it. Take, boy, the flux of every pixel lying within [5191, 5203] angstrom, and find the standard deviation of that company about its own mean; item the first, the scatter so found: 0.05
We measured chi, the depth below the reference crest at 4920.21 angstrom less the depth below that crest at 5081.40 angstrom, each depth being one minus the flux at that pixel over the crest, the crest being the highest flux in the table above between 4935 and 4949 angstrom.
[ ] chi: -0.026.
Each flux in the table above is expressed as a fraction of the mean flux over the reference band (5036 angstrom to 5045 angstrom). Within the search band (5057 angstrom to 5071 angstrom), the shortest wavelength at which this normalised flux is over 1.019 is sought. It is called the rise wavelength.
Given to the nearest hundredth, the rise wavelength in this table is 5058.06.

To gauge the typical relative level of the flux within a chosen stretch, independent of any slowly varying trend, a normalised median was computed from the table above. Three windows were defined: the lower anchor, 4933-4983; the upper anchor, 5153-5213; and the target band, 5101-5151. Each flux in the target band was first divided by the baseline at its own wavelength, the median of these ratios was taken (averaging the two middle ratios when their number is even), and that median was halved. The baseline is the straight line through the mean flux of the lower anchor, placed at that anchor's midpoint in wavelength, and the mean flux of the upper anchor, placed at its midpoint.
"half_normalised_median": 0.510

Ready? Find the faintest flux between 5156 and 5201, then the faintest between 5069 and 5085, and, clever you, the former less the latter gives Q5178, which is -1.8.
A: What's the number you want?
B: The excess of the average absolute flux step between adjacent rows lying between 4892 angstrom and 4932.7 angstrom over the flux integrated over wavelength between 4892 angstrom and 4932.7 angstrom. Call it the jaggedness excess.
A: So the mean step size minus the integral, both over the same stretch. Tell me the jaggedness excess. -927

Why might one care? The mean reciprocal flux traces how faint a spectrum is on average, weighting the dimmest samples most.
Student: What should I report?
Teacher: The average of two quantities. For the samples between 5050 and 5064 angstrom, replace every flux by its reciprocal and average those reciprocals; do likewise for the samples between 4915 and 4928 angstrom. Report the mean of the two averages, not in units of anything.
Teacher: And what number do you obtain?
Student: 0.0444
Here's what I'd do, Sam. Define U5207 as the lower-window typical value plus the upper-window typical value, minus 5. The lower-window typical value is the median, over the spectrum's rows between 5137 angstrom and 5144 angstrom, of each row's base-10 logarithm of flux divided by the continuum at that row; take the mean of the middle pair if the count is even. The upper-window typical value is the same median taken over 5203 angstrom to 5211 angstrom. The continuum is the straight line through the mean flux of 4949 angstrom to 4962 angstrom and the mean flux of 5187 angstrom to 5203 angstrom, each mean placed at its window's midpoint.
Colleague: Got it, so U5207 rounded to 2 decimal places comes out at -4.99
